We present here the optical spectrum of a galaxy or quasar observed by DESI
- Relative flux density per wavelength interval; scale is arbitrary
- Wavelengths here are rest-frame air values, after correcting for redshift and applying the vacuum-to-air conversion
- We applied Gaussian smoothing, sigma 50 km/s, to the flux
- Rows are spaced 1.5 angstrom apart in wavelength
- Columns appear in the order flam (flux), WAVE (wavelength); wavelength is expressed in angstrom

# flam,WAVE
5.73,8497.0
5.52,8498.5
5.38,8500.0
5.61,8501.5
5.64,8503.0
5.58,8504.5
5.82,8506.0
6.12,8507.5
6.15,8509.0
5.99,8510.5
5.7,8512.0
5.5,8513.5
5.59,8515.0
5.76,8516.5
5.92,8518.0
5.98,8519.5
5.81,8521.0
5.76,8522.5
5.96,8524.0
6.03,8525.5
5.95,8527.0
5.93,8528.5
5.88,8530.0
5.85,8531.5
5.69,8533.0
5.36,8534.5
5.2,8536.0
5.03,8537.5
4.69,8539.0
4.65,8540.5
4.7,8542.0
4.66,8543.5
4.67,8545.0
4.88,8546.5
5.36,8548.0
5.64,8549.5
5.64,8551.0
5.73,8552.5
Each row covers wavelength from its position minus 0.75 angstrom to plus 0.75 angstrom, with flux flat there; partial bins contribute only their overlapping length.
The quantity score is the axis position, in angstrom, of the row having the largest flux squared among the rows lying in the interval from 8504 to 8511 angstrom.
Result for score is 8509.0 angstrom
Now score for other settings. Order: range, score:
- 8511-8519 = 8518.0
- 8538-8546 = 8542.0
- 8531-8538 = 8531.5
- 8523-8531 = 8525.5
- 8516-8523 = 8519.5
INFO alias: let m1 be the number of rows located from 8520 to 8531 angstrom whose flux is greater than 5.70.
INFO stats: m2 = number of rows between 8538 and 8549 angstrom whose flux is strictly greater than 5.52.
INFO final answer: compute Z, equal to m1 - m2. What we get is 7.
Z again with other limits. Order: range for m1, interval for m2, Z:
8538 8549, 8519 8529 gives -7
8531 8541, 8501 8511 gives -6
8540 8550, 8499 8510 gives -6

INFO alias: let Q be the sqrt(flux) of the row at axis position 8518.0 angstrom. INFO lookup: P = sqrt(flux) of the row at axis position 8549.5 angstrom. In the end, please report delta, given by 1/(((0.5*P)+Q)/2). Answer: 0.552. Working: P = 2.37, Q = 2.43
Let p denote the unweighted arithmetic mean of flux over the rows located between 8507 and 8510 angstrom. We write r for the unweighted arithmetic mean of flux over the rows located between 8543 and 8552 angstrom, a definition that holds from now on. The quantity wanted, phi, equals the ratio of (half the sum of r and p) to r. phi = 1.10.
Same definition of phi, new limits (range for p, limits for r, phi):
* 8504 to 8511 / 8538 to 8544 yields 1.13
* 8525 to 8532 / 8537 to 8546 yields 1.13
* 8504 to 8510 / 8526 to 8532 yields 1.00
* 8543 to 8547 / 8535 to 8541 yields 0.98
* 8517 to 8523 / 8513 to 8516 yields 1.03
